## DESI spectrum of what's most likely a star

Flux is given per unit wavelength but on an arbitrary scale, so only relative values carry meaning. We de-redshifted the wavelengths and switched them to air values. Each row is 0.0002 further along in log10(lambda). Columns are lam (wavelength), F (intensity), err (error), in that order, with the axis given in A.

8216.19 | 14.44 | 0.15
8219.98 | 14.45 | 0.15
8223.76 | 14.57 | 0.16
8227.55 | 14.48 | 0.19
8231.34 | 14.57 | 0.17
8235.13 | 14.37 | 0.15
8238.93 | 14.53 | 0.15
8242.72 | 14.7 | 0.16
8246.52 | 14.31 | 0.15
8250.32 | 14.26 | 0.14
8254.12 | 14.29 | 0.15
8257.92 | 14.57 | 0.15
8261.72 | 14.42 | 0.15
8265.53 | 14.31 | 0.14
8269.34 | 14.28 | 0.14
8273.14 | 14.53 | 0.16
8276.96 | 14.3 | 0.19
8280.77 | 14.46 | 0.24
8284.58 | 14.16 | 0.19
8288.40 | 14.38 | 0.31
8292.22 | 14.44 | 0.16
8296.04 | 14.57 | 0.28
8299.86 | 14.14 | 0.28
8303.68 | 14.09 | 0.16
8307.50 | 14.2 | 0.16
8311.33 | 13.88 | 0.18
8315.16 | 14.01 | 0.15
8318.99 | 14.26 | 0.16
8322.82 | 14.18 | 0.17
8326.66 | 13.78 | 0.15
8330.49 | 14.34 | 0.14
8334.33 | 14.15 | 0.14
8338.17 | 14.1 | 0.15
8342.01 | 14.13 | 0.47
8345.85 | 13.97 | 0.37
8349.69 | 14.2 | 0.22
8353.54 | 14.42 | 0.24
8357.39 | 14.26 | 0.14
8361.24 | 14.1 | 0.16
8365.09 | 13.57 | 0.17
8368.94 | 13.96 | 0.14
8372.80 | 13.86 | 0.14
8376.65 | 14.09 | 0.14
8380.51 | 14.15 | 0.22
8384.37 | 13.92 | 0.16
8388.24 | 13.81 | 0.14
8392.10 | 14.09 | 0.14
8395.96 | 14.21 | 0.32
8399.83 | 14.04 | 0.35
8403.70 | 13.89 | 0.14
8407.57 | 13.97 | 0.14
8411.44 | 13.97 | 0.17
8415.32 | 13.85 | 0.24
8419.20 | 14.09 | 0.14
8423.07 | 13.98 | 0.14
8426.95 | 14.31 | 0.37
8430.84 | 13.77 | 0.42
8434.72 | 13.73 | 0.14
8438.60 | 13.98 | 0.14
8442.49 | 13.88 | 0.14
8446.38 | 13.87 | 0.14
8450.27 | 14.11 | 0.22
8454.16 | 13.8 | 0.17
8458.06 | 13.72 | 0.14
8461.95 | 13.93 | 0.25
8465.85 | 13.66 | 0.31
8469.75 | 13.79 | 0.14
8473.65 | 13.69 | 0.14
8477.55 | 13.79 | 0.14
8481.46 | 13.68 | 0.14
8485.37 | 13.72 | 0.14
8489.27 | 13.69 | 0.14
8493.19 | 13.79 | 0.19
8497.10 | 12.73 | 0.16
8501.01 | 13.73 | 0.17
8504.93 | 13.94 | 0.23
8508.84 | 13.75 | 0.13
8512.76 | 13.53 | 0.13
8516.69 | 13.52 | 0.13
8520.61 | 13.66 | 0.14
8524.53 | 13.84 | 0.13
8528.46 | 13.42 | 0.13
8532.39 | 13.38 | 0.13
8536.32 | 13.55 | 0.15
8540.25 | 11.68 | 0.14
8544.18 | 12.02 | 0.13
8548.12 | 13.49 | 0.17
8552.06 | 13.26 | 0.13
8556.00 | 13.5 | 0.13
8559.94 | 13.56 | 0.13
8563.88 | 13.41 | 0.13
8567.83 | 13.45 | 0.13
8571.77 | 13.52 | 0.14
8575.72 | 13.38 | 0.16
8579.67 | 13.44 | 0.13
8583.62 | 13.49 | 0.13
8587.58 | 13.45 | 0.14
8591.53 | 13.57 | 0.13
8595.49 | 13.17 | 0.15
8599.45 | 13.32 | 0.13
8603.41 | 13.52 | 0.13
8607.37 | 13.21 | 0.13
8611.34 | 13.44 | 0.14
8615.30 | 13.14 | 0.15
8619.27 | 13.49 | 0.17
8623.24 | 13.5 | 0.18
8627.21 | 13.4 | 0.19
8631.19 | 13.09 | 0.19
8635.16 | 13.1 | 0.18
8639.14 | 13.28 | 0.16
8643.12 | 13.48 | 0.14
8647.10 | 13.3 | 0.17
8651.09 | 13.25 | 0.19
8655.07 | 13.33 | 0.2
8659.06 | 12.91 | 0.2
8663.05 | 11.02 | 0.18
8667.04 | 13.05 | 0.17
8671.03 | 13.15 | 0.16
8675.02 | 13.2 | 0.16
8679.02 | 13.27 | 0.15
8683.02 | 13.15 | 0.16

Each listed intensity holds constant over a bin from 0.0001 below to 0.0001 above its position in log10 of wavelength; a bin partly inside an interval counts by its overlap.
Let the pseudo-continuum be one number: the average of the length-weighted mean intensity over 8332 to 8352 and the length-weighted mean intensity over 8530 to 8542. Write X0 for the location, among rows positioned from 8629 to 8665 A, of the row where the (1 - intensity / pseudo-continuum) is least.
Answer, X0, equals 8643.12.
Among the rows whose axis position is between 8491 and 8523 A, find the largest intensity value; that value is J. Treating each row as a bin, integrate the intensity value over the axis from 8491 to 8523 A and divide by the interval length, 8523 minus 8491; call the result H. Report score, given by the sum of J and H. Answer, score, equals 27.5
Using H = 13.6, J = 13.94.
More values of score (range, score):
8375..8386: 28.2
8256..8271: 29.0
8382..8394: 28.0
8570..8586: 27.0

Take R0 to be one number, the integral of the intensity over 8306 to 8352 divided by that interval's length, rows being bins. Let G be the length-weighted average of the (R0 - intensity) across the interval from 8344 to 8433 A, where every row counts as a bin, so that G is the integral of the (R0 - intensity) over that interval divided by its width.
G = 0.08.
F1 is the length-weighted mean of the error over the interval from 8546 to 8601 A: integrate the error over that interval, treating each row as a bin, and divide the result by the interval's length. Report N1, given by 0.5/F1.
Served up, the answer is 3.63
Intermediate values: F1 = 0.14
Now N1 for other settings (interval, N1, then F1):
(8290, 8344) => 2.53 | 0.20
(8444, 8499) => 2.90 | 0.17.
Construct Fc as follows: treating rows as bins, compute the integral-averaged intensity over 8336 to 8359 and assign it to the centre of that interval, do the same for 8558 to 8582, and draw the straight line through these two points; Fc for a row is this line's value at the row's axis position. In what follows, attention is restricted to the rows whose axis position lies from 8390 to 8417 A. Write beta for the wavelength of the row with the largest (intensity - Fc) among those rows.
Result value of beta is 8395.96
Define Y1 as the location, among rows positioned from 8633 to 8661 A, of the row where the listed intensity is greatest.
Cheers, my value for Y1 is 8643.12 A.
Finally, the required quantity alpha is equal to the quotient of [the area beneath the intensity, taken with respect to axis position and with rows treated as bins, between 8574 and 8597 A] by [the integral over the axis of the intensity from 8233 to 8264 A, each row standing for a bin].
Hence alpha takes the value 0.7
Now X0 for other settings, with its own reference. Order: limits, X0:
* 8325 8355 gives 8353.54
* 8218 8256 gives 8242.72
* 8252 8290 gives 8257.92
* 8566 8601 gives 8591.53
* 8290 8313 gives 8296.04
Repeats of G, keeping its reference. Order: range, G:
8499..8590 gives 0.71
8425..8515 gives 0.34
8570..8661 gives 0.76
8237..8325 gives -0.21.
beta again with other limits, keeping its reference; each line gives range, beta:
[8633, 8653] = 8643.12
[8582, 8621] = 8619.27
